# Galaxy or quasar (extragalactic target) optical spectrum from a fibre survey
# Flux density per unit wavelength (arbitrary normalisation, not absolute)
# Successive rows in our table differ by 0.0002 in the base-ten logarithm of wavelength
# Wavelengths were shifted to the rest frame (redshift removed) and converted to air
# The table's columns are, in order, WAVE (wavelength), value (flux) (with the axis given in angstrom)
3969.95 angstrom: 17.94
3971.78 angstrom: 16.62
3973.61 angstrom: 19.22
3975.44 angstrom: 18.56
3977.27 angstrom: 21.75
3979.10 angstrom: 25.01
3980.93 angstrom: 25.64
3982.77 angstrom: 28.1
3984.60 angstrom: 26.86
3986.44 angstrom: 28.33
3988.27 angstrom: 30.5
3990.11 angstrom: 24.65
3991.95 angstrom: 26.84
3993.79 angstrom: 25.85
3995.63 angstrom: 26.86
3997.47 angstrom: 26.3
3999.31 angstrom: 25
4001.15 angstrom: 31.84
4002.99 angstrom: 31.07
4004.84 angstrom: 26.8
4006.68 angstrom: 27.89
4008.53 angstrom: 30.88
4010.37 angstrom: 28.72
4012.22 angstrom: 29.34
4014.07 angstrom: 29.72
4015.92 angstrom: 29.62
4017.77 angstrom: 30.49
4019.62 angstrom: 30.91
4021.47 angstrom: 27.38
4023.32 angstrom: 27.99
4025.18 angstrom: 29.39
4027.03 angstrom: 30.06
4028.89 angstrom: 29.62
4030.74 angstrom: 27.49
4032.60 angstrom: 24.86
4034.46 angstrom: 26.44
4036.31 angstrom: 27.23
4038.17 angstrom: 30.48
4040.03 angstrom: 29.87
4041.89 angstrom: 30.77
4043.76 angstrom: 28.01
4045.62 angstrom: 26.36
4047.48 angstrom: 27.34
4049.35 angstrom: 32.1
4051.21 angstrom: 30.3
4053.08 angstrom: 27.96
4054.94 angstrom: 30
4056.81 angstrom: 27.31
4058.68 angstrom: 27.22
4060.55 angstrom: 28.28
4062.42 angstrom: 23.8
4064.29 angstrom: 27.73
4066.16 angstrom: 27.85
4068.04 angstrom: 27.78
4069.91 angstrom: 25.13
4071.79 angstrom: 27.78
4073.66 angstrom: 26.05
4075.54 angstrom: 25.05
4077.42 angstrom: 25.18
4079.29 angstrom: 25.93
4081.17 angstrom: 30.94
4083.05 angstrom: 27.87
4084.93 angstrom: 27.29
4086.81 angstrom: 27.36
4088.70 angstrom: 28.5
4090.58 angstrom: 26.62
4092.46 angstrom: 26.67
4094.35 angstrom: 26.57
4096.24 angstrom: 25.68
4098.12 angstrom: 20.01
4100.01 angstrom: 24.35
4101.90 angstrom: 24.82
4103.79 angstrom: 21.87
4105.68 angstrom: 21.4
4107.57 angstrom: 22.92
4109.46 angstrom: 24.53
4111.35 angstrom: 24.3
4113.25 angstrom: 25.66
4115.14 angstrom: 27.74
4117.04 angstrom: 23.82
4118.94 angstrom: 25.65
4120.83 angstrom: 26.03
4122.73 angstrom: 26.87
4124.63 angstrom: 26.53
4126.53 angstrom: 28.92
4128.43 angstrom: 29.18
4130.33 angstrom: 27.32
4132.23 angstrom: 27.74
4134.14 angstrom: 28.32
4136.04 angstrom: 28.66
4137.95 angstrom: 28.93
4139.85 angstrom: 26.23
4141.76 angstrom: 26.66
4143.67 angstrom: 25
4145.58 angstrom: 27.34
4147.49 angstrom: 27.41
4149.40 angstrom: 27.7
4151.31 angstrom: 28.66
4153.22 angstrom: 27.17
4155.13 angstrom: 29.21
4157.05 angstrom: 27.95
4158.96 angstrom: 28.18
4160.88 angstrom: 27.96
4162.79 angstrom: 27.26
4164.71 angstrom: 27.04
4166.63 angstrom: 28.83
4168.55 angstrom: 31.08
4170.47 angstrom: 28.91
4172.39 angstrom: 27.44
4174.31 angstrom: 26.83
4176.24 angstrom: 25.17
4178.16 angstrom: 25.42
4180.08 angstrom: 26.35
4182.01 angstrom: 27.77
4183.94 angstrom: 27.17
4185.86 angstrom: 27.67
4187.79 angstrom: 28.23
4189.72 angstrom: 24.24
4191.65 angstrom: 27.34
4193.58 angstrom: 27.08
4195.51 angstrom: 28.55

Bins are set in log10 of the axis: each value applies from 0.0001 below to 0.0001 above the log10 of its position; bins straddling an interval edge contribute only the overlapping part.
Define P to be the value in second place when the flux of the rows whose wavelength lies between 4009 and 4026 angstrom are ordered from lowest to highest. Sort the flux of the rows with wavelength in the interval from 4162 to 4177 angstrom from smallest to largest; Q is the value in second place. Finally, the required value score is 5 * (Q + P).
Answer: 274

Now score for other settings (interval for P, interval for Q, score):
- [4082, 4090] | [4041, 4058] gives 273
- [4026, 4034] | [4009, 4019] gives 284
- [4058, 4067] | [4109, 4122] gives 258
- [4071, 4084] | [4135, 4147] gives 257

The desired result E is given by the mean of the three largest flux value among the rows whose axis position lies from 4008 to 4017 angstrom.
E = 30.1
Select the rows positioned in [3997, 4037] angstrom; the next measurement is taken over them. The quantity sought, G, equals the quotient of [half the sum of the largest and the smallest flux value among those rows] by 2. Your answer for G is 14.2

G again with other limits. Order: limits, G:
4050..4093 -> 13.7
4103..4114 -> 11.8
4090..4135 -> 12.3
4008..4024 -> 14.6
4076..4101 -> 12.7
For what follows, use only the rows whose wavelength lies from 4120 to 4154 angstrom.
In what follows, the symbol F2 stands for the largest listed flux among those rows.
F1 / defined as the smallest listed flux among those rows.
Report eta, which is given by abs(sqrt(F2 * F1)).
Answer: 27.0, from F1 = 25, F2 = 29.18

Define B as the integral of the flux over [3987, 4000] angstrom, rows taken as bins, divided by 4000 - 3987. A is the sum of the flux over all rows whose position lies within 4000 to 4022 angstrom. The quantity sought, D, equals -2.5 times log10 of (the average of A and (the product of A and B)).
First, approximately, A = 355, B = 26.6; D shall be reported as -9.2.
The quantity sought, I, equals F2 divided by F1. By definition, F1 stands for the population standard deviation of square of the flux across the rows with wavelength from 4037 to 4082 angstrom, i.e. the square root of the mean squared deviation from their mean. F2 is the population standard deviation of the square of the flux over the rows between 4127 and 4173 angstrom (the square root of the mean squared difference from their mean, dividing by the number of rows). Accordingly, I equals 0.6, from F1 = 118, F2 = 66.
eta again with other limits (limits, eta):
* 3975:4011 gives 24.3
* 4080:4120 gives 24.9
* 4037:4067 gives 27.6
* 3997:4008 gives 28.2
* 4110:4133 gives 26.4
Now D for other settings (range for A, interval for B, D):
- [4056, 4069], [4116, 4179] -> -8.6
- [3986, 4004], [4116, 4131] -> -9.0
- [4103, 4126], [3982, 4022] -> -9.1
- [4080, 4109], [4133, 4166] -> -9.3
